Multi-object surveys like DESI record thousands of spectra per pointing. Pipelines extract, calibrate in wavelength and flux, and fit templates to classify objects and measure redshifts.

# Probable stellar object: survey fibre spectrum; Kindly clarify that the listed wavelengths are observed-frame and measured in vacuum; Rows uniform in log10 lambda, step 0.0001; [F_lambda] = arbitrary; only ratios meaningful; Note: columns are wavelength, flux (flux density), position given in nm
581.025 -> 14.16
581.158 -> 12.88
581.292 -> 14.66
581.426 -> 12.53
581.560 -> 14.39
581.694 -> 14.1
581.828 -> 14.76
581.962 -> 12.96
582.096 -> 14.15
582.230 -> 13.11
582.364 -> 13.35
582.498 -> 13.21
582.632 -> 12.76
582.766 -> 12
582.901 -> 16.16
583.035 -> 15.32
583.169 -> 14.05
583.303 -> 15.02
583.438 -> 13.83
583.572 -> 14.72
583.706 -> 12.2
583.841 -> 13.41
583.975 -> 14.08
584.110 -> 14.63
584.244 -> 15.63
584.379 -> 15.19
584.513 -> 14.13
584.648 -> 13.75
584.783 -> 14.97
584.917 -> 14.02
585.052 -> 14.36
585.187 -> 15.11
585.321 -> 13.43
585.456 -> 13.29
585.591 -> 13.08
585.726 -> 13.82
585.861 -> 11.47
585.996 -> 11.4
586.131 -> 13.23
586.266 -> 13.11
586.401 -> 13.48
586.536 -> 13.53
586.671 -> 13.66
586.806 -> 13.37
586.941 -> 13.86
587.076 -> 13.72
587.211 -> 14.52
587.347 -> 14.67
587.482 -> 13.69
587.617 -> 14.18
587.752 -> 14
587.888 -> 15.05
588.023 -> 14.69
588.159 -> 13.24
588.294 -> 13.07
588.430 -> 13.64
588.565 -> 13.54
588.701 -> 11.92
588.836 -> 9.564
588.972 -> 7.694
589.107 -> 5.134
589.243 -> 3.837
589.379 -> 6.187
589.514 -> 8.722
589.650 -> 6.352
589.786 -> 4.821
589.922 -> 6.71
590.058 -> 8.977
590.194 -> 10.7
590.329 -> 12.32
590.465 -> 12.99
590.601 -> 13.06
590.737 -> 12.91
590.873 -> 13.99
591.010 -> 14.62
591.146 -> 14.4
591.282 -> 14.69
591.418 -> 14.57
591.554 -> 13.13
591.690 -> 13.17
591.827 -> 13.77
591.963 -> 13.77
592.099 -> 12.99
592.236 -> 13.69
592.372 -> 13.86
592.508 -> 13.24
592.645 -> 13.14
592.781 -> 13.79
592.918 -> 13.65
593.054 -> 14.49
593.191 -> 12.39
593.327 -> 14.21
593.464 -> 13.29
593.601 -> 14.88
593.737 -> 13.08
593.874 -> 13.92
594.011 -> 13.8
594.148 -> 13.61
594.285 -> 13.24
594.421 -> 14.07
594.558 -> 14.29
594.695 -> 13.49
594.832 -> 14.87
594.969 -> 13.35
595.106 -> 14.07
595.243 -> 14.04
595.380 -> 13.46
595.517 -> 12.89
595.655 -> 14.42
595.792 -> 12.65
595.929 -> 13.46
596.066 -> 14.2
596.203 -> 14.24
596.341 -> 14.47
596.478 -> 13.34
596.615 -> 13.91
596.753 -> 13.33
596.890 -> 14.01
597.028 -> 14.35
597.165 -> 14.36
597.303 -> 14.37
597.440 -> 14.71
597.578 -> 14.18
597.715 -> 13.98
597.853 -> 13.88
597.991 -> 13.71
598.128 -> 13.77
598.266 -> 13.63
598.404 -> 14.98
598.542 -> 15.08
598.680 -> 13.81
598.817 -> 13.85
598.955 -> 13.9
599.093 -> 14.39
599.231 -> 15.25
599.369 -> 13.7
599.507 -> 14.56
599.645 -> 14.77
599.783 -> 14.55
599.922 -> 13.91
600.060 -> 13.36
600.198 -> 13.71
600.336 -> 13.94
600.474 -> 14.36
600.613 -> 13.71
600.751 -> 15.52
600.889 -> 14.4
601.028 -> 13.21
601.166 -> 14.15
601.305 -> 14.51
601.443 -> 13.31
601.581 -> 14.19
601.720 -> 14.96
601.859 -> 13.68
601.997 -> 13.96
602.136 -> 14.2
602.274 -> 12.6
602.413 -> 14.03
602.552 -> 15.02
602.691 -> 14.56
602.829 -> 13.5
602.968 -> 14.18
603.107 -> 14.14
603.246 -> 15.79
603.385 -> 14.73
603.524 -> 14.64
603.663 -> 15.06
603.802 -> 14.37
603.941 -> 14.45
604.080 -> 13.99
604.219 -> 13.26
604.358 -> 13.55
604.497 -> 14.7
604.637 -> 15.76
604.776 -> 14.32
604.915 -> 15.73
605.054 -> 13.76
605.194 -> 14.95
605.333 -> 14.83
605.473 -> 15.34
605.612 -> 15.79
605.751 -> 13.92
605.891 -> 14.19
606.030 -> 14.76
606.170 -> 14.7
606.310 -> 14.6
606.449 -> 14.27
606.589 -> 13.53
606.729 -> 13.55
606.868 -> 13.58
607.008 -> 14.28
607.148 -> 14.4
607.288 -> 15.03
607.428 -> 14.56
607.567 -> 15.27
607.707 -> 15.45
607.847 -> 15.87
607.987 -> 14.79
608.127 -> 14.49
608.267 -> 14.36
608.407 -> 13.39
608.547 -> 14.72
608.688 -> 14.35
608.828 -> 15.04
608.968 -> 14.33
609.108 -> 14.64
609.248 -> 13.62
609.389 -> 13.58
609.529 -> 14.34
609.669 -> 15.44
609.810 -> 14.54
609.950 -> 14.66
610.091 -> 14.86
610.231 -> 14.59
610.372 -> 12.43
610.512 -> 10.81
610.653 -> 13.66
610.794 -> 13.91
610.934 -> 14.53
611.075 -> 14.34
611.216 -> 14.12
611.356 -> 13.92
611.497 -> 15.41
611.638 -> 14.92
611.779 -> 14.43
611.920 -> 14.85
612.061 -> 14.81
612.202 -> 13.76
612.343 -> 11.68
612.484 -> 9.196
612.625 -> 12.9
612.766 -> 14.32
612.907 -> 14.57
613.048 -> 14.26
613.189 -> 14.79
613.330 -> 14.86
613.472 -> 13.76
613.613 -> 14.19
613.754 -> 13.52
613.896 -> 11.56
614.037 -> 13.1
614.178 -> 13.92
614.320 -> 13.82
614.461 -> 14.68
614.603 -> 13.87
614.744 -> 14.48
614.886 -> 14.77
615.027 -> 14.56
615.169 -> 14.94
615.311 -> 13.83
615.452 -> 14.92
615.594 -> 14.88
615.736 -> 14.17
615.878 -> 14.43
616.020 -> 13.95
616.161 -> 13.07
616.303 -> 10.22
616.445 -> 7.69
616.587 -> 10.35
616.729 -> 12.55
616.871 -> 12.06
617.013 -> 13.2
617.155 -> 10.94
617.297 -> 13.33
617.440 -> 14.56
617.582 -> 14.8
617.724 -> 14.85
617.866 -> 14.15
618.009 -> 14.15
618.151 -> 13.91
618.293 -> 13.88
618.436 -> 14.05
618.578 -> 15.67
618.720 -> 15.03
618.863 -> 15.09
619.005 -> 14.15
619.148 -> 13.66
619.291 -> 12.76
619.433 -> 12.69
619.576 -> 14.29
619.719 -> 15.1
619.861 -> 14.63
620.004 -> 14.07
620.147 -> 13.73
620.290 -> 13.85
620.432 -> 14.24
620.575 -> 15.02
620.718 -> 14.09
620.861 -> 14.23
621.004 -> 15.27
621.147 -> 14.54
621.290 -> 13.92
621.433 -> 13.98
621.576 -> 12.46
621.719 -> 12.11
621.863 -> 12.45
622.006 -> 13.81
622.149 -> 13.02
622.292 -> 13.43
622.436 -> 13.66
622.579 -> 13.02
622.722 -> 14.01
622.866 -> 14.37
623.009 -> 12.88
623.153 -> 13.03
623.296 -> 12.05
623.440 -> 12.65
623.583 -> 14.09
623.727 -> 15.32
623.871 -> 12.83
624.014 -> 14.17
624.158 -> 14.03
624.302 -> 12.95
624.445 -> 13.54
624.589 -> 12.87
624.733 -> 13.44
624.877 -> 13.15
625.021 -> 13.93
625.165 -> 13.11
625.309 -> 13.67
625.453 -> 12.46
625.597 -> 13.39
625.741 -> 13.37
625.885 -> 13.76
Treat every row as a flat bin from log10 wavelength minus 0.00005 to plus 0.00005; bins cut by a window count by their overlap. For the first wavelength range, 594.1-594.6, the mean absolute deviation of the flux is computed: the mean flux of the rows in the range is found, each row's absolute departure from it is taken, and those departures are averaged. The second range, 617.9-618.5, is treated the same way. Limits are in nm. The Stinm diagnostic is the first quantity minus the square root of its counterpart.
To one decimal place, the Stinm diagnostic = 0.1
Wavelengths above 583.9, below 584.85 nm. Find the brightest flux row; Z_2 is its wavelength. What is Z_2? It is 584.244 nm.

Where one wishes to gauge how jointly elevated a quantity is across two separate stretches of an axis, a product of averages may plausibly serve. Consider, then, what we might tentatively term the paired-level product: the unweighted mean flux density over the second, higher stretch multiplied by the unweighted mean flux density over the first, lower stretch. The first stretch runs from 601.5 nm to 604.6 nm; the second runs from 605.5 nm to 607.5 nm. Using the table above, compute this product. 205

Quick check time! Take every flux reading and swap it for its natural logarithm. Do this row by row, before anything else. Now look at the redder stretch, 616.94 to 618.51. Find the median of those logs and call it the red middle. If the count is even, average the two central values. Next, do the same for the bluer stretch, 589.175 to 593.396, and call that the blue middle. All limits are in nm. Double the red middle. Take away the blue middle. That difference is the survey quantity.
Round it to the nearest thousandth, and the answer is 2.710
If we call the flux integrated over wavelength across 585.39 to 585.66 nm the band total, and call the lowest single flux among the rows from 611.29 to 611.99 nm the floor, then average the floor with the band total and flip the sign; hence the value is -8.74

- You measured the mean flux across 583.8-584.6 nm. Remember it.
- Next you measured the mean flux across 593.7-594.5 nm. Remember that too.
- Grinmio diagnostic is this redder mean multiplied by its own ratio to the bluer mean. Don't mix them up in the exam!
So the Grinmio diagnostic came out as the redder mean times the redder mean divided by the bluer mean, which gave 12.8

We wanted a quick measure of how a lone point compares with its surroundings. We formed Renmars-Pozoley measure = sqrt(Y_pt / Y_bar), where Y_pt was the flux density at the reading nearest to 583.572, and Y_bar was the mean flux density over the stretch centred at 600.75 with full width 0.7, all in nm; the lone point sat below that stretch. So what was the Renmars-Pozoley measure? 1.02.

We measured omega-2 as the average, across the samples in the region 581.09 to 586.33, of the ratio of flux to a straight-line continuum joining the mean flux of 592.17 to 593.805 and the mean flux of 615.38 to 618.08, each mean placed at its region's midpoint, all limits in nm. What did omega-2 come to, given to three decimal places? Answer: 0.995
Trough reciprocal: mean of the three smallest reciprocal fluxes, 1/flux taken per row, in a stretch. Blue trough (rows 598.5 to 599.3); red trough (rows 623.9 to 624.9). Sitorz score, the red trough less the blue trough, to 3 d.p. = 0.005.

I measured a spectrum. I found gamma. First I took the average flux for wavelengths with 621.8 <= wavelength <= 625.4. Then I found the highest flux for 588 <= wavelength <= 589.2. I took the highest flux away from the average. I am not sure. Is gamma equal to -1.3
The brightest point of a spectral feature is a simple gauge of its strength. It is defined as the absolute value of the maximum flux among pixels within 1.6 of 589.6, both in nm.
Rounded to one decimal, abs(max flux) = 14.7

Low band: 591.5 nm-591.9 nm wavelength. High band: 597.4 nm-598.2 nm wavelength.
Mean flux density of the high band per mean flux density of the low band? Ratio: 1.05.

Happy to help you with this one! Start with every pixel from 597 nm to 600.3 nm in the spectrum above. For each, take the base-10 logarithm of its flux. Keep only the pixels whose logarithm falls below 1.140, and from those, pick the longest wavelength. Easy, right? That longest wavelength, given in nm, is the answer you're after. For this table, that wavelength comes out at 600.198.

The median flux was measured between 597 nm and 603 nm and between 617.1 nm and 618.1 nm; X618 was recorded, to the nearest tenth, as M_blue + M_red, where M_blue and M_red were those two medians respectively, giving 28.3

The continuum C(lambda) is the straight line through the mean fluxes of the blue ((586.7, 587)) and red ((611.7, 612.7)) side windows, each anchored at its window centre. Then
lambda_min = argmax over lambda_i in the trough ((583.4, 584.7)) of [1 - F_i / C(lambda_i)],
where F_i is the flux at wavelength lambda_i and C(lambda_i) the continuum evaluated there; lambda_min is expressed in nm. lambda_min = 583.706 nm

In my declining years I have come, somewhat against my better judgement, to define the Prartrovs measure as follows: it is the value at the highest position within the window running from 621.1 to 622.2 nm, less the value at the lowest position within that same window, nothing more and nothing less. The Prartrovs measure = -1.5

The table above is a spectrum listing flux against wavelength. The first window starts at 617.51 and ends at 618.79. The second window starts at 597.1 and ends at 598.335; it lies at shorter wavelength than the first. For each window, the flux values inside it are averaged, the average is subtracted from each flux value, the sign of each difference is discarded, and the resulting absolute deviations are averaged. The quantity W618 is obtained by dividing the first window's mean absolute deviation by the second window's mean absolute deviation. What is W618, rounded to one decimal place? 1.7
